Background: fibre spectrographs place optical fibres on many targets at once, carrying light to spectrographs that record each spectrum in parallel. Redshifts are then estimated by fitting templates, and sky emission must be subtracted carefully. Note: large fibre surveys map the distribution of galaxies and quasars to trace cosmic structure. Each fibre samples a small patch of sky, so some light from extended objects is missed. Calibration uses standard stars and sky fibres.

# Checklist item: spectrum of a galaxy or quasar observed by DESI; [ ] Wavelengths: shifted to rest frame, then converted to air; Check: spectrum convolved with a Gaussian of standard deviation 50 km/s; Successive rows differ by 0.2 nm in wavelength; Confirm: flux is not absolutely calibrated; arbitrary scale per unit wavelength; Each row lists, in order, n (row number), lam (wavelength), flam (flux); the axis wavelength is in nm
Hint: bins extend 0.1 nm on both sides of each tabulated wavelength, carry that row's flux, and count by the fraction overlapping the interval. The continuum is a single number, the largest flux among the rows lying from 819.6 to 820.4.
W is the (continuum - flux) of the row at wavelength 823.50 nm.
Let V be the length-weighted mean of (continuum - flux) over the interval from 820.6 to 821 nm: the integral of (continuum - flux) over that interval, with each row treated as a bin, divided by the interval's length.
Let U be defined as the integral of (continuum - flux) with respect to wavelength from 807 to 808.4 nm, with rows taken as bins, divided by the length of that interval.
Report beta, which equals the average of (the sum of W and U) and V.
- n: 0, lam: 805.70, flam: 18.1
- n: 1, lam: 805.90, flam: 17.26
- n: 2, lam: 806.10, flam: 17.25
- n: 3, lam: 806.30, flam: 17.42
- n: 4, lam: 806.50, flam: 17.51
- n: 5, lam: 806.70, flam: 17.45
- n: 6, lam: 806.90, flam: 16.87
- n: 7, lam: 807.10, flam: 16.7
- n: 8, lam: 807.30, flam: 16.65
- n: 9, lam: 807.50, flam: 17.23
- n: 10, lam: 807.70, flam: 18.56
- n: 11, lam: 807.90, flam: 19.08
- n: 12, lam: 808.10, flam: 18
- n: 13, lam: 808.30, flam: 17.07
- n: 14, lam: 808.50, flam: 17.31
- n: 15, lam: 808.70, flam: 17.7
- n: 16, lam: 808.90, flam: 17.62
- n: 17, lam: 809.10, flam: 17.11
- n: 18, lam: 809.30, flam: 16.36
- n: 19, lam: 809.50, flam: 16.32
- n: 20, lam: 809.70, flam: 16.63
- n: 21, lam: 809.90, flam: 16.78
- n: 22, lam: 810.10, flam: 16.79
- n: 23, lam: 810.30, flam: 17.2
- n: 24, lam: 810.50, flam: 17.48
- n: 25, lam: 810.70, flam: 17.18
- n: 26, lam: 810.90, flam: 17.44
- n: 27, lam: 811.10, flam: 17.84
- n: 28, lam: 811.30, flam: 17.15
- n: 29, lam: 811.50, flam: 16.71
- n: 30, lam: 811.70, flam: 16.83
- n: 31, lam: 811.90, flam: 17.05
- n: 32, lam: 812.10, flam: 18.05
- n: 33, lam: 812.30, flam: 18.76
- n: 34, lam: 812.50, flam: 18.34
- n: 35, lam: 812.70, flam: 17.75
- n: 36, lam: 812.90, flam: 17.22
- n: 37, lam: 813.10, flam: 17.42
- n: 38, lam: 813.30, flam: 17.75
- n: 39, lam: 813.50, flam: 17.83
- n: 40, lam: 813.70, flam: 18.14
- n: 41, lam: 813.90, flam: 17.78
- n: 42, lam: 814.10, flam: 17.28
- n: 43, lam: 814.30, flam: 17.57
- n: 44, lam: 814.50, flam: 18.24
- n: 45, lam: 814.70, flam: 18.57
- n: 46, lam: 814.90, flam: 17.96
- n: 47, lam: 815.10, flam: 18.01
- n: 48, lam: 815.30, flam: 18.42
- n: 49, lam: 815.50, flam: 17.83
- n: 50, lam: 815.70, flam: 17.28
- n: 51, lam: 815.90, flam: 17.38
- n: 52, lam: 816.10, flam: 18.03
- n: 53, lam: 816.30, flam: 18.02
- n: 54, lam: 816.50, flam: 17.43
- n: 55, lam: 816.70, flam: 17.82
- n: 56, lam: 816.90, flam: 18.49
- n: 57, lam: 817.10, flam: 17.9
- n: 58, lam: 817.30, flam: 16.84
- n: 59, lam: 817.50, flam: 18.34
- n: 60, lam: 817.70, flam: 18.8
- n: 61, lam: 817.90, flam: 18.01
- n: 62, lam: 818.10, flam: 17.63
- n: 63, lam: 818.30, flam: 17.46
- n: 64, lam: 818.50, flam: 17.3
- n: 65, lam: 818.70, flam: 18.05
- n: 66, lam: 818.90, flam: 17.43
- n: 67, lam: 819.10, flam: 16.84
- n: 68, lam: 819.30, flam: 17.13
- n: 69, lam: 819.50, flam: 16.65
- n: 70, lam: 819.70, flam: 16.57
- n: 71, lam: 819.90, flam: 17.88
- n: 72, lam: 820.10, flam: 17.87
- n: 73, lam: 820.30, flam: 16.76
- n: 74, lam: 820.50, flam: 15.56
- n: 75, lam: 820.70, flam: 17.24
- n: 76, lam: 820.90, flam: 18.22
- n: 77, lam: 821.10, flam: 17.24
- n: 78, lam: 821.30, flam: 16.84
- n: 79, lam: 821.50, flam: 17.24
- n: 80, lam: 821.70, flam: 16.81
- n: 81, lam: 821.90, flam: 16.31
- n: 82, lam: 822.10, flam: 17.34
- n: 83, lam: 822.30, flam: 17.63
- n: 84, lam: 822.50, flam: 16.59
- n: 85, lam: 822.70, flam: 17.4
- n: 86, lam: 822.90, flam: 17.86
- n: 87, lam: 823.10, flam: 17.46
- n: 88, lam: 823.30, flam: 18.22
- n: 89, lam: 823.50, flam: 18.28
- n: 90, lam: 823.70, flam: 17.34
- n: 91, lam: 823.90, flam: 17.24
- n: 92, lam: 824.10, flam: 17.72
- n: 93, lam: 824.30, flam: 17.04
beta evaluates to 0.0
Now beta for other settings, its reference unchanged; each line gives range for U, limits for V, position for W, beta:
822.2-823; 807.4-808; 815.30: -0.2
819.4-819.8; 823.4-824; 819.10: 1.3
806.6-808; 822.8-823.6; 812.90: 0.5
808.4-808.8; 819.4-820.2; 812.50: 0.3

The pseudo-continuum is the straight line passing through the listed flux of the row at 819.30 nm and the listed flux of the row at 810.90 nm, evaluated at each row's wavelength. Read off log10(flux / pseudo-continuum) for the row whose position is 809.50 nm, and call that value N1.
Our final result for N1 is -0.030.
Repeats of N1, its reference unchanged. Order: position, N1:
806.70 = -0.004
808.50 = -0.005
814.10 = -0.001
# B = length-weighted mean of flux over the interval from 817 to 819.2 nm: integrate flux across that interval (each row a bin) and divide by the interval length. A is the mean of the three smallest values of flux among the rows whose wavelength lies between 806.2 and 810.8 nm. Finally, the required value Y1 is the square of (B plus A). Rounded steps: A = 16.4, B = 17.7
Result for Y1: 1165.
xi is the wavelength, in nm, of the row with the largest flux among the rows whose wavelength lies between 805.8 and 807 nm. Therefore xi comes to 806.50 nm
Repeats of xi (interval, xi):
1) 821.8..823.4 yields 823.30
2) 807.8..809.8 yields 807.90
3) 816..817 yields 816.90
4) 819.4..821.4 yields 820.90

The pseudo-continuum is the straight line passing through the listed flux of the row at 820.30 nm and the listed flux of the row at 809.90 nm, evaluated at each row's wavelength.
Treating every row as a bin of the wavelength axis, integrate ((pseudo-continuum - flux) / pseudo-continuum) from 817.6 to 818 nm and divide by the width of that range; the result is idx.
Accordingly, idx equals -0.098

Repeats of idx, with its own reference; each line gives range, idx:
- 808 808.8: -0.044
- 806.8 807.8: -0.025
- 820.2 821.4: -0.013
